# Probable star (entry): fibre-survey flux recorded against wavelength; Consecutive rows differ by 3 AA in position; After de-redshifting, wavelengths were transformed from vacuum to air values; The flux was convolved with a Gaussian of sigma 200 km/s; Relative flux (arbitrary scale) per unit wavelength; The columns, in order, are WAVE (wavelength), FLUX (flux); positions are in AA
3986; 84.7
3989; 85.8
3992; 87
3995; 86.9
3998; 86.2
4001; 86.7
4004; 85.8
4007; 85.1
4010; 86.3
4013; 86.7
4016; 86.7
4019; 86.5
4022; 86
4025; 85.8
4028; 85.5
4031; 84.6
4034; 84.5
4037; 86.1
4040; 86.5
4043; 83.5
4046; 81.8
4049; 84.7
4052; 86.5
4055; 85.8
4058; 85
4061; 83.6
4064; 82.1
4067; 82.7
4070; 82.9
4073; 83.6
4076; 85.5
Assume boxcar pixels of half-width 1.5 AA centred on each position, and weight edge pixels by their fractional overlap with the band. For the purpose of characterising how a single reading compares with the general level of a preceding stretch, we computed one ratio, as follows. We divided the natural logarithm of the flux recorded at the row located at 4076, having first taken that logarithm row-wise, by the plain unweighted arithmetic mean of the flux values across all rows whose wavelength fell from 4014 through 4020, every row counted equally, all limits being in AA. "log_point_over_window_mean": 0.0514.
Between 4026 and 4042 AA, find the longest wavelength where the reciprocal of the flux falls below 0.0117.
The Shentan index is 4040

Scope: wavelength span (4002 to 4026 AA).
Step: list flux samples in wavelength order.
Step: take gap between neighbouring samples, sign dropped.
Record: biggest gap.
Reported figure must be 1.2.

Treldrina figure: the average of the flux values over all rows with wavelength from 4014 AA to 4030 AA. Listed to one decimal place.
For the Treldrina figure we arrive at 86.1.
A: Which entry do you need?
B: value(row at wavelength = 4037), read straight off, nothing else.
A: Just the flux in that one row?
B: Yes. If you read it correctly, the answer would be 86.1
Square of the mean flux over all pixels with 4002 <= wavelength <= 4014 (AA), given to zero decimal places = 7392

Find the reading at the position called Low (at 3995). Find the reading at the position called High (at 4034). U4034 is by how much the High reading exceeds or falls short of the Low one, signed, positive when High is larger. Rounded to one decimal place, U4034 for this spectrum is -2.4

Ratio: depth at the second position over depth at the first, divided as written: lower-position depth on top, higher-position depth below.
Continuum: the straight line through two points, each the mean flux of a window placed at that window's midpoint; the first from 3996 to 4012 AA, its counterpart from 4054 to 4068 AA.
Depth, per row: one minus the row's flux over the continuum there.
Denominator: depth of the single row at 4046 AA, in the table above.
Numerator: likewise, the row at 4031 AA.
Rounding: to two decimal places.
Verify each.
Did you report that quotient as 0.15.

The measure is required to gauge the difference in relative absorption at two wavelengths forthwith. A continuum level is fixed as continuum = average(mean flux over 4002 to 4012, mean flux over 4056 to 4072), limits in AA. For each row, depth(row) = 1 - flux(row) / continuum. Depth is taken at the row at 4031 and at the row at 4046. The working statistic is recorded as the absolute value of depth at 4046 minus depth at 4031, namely 0.033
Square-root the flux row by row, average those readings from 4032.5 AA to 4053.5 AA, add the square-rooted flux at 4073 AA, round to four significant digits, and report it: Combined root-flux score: 18.35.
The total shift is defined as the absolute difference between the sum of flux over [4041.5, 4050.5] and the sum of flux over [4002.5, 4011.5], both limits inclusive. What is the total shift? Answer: 7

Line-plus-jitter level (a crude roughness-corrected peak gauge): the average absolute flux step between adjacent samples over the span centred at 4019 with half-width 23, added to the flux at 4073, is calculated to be 84.2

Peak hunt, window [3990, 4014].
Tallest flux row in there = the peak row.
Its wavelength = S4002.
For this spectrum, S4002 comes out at 3992 AA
